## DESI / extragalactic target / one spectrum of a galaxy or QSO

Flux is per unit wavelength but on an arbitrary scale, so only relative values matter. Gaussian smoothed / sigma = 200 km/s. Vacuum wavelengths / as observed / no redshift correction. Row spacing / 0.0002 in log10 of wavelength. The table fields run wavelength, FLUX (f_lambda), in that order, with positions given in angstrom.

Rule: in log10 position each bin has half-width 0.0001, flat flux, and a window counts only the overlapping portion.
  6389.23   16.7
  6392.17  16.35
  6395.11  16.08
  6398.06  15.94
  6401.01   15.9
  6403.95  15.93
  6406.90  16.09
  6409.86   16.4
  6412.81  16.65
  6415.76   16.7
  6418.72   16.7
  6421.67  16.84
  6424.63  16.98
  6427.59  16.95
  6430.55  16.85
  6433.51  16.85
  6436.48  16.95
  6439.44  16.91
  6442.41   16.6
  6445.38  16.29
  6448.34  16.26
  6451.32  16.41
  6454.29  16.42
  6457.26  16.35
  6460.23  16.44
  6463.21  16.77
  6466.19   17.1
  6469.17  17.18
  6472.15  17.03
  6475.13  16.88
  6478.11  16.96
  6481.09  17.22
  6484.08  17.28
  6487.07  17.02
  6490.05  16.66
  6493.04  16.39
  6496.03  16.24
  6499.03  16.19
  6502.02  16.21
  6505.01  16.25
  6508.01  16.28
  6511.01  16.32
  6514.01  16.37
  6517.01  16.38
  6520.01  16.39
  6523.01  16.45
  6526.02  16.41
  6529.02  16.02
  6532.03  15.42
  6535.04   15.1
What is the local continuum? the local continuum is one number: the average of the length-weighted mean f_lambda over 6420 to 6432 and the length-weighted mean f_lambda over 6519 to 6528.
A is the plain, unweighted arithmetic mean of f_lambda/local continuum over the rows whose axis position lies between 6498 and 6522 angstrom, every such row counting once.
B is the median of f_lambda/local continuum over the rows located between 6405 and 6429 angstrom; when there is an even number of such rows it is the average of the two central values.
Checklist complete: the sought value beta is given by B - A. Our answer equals 0.02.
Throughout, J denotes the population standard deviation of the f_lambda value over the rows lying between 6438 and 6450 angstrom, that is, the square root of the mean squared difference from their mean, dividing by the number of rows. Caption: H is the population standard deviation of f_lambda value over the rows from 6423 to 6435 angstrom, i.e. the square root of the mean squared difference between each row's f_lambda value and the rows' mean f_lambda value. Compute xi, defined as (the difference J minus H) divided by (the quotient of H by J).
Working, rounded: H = 0.058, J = 0.264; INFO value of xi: 0.93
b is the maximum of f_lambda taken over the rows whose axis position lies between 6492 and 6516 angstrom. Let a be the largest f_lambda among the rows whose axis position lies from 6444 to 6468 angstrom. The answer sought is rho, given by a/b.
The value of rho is 1.04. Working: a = 17.1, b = 16.39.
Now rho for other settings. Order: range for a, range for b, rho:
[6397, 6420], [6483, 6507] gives 0.97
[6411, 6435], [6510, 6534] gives 1.03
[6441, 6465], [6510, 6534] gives 1.02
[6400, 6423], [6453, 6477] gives 0.98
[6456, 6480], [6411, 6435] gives 1.01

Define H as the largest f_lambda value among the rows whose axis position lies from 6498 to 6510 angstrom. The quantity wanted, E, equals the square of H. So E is 265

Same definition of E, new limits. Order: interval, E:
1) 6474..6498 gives 299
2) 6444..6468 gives 292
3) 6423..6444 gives 288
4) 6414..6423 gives 284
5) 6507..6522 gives 269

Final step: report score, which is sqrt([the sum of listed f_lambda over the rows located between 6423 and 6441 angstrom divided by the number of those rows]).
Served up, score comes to 4.113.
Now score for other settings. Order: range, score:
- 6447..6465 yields 4.055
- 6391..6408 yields 4.006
